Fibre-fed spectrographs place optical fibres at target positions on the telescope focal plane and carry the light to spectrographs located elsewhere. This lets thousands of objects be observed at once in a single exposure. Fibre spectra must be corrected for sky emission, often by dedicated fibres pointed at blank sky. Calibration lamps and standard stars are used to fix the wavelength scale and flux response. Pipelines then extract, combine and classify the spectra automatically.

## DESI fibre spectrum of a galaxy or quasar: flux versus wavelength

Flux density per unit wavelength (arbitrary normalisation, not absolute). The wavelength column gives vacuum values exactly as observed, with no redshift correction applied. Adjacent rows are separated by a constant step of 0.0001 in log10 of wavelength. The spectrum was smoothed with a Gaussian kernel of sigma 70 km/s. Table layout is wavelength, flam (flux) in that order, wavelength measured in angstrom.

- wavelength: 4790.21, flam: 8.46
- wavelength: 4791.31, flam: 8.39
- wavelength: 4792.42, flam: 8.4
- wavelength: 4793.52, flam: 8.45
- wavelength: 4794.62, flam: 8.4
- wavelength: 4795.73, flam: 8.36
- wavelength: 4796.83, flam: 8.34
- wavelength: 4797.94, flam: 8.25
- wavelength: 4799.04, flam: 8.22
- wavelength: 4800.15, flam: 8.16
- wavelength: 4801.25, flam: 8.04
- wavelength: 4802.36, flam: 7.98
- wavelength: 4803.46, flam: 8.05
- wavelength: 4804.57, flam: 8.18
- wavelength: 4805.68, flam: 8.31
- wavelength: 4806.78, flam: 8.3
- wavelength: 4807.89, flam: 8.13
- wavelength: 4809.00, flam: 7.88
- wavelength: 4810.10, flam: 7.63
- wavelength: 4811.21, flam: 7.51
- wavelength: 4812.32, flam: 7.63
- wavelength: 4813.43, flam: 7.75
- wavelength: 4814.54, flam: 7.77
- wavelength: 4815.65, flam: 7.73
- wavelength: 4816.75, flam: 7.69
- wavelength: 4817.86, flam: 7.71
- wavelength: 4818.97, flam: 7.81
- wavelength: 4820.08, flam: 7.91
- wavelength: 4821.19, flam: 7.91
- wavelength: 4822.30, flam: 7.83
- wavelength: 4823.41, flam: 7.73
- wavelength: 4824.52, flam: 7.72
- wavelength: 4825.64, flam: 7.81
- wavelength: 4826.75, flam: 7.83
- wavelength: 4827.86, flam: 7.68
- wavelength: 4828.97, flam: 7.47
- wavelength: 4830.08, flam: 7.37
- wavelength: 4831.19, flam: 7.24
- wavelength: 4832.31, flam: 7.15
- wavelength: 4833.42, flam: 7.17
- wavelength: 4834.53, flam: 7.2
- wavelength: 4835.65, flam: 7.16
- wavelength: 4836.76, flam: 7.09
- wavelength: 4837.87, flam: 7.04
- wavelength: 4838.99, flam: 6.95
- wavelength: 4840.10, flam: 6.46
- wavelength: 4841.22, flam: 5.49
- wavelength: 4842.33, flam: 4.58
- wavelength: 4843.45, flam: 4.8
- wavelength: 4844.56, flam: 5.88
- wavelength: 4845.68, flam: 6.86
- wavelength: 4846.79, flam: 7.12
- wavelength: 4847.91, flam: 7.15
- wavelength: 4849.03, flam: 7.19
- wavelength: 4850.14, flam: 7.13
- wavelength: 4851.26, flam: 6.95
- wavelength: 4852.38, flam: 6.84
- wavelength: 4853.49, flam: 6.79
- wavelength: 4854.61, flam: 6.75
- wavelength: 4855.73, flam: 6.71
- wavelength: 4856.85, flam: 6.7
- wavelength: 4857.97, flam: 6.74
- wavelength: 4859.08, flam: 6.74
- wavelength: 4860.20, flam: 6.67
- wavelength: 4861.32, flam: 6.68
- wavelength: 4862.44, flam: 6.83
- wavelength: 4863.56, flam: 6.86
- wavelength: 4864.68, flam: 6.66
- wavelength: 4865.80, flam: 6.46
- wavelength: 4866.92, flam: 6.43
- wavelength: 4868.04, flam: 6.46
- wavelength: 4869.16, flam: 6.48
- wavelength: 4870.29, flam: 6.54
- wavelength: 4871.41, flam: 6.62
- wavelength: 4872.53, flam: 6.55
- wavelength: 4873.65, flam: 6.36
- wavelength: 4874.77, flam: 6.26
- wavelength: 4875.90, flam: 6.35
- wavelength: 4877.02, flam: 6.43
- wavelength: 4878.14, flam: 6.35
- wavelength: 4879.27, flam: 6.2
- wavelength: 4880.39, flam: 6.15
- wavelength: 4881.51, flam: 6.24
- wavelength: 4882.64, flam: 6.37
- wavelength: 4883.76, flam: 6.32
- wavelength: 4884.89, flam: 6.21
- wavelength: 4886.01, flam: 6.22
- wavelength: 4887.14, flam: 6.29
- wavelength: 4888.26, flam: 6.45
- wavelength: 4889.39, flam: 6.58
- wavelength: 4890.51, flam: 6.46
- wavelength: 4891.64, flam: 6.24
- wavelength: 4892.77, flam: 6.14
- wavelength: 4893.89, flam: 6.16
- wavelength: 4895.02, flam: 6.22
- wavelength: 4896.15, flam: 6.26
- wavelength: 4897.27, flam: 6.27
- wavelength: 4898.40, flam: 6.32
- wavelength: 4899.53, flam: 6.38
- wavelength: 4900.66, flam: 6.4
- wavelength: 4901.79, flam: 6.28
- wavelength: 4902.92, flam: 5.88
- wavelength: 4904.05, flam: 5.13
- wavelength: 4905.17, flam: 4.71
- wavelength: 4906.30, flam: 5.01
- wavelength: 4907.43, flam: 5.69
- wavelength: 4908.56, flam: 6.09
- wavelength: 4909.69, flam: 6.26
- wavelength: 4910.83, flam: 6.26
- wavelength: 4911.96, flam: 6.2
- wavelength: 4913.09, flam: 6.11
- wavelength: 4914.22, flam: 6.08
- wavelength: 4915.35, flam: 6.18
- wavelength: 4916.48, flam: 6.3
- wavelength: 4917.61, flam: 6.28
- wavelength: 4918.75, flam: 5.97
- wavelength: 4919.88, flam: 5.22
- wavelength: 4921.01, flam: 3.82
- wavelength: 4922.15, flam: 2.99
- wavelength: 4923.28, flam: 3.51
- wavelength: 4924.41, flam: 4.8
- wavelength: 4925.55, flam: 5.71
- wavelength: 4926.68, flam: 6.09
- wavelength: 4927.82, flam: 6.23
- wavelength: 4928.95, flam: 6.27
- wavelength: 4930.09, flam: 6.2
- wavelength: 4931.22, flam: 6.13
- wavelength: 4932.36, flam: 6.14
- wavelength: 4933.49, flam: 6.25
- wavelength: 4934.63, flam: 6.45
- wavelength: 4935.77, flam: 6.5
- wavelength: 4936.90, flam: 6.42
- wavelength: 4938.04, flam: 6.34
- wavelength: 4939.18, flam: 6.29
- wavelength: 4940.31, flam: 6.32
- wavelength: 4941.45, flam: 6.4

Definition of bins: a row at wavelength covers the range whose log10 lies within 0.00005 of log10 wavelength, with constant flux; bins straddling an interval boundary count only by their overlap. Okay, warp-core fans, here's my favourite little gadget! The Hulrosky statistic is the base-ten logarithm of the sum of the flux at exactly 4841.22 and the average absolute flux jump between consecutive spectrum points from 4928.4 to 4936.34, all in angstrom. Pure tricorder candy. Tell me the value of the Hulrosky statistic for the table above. 0.75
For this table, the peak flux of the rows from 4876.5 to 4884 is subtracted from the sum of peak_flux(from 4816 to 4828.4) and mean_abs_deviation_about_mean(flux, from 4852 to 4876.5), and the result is 1.63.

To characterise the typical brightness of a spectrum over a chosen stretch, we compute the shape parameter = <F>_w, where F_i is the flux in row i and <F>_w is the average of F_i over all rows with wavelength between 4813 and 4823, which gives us 7.8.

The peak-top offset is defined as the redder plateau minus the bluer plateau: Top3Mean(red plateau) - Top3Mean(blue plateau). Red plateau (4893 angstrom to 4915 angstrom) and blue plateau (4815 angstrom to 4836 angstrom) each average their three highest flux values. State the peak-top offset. -1.52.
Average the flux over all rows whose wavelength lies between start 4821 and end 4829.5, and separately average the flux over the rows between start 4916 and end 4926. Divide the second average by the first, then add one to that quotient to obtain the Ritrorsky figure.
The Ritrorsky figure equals 1.64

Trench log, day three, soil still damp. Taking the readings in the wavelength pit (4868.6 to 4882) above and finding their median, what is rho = 6.4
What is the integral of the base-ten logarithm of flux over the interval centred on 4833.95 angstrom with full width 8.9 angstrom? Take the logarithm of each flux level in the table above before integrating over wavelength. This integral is 7.6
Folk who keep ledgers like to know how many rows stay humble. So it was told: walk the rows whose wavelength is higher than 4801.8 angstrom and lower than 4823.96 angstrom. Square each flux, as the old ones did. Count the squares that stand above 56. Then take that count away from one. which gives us -19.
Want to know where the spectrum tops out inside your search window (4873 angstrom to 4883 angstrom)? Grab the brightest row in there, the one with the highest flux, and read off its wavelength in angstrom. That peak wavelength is 4877.02 angstrom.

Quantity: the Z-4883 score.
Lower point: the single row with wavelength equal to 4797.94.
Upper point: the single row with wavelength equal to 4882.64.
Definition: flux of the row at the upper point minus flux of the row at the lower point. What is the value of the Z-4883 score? -1.9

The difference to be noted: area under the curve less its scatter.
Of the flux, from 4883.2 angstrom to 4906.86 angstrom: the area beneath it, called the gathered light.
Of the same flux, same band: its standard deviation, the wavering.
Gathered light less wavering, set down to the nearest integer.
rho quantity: 144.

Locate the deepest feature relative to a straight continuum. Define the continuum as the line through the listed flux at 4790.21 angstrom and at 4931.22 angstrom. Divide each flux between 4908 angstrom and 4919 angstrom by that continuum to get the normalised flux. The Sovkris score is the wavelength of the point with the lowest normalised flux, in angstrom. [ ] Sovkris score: 4908.56 angstrom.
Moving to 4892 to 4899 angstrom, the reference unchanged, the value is 4892.77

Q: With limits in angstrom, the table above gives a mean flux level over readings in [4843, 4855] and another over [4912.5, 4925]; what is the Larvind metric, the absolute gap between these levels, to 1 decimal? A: 1.5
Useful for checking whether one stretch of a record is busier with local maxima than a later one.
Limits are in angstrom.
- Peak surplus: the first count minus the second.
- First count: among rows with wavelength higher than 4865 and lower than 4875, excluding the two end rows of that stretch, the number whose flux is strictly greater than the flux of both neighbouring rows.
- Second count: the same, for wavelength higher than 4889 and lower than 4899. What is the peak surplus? 1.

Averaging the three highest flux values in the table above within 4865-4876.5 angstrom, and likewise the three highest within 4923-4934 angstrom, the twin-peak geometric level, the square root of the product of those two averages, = 6.4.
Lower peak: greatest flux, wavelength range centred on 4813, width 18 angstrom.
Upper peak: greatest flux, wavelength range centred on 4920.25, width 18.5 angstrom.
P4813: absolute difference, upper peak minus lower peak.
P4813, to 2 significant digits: 2.0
